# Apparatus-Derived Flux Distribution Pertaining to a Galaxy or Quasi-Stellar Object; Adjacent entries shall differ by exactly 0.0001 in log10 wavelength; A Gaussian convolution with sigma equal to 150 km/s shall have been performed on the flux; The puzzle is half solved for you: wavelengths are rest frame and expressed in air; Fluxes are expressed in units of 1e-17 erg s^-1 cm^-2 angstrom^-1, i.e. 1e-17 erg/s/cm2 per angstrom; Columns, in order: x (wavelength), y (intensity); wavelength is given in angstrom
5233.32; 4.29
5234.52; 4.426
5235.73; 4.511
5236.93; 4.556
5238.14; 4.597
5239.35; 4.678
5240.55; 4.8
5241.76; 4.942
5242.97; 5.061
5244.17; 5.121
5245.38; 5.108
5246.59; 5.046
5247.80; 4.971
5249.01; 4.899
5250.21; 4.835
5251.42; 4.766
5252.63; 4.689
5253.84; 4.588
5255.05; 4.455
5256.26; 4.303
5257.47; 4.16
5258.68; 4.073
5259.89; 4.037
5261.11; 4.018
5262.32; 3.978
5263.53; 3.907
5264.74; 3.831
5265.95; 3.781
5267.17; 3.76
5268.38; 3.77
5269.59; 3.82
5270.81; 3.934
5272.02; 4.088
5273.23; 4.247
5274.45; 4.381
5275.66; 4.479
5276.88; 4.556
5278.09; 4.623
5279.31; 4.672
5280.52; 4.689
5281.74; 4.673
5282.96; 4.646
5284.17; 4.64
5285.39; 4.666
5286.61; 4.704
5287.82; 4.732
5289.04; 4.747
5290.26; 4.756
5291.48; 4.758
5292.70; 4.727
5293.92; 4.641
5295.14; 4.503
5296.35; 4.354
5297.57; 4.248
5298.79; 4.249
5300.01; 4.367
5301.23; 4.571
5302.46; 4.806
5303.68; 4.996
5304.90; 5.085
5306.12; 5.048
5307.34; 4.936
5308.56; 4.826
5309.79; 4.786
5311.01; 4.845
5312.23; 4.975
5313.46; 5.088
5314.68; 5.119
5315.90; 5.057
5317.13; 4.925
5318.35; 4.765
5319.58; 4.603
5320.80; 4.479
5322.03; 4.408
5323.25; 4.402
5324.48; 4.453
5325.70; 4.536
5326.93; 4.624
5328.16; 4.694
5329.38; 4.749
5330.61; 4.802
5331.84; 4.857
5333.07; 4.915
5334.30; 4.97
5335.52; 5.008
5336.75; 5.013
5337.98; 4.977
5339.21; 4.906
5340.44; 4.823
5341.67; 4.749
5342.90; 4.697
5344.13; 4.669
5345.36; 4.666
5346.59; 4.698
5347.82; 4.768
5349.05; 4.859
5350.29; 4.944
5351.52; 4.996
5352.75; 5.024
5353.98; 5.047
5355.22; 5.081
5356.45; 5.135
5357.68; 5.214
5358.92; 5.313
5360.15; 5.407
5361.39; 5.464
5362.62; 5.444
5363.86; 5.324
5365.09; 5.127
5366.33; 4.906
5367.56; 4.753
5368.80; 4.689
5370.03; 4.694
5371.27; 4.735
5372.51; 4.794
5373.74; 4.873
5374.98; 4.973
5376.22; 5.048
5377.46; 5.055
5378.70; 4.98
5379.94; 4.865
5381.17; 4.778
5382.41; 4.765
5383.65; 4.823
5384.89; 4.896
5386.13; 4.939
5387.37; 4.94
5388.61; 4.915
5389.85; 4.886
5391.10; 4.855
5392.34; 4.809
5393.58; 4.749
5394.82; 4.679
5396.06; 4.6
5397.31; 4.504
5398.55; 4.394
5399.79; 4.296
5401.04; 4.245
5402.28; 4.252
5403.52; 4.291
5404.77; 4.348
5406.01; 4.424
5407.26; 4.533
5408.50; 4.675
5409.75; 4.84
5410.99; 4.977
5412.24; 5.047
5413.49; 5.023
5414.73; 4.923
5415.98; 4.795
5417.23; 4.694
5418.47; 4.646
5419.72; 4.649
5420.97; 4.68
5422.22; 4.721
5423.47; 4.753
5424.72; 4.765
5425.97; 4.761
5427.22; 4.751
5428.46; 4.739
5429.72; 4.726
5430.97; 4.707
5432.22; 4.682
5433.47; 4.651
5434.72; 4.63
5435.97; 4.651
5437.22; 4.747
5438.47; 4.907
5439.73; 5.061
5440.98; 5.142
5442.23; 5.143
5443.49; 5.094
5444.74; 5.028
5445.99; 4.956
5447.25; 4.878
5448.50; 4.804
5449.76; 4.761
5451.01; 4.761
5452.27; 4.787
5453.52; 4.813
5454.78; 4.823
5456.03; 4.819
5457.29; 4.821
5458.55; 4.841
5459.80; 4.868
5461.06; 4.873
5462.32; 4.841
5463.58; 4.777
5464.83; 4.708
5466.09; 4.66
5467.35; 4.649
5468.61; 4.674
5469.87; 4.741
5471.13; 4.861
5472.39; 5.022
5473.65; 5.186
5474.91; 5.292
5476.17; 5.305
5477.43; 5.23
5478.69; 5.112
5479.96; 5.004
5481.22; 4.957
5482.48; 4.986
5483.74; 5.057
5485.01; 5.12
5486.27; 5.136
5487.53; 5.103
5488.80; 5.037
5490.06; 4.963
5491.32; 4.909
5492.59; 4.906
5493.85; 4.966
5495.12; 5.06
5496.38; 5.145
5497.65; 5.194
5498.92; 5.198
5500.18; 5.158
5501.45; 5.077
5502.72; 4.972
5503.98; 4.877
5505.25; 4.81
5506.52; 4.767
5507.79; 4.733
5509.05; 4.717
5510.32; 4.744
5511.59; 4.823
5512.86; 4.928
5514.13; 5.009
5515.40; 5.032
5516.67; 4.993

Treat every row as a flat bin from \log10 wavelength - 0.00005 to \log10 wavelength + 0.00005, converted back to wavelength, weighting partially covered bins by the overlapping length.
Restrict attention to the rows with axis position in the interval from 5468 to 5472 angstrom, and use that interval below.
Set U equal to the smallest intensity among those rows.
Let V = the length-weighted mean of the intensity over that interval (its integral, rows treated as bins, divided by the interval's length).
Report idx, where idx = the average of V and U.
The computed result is 4.7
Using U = 4.674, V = 4.77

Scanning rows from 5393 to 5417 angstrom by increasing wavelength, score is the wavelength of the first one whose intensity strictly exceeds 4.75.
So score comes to 5409.75 angstrom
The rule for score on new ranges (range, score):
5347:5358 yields 5347.82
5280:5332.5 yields 5290.26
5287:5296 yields 5290.26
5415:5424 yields 5415.98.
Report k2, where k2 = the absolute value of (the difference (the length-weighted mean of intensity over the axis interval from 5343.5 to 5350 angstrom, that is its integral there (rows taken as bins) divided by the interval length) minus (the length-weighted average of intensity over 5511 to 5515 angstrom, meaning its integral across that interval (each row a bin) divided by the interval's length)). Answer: 0.19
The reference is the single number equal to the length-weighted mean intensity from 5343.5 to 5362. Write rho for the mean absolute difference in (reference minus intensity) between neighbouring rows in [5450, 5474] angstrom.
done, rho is 0.049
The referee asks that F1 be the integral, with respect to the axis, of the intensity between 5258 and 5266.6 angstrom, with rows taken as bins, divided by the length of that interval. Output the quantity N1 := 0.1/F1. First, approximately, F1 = 3.94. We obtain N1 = 0.0254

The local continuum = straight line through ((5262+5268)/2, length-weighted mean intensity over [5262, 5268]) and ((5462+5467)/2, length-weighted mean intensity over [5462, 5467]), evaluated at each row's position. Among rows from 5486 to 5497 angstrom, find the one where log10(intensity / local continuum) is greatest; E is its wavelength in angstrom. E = 5486.27 angstrom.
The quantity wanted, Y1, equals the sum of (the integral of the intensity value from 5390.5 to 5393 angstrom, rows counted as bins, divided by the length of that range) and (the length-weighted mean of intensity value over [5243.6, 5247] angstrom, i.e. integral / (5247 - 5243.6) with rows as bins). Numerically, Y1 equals 9.9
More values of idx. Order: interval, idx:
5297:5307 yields 4.5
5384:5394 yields 4.8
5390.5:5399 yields 4.5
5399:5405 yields 4.3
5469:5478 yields 4.9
